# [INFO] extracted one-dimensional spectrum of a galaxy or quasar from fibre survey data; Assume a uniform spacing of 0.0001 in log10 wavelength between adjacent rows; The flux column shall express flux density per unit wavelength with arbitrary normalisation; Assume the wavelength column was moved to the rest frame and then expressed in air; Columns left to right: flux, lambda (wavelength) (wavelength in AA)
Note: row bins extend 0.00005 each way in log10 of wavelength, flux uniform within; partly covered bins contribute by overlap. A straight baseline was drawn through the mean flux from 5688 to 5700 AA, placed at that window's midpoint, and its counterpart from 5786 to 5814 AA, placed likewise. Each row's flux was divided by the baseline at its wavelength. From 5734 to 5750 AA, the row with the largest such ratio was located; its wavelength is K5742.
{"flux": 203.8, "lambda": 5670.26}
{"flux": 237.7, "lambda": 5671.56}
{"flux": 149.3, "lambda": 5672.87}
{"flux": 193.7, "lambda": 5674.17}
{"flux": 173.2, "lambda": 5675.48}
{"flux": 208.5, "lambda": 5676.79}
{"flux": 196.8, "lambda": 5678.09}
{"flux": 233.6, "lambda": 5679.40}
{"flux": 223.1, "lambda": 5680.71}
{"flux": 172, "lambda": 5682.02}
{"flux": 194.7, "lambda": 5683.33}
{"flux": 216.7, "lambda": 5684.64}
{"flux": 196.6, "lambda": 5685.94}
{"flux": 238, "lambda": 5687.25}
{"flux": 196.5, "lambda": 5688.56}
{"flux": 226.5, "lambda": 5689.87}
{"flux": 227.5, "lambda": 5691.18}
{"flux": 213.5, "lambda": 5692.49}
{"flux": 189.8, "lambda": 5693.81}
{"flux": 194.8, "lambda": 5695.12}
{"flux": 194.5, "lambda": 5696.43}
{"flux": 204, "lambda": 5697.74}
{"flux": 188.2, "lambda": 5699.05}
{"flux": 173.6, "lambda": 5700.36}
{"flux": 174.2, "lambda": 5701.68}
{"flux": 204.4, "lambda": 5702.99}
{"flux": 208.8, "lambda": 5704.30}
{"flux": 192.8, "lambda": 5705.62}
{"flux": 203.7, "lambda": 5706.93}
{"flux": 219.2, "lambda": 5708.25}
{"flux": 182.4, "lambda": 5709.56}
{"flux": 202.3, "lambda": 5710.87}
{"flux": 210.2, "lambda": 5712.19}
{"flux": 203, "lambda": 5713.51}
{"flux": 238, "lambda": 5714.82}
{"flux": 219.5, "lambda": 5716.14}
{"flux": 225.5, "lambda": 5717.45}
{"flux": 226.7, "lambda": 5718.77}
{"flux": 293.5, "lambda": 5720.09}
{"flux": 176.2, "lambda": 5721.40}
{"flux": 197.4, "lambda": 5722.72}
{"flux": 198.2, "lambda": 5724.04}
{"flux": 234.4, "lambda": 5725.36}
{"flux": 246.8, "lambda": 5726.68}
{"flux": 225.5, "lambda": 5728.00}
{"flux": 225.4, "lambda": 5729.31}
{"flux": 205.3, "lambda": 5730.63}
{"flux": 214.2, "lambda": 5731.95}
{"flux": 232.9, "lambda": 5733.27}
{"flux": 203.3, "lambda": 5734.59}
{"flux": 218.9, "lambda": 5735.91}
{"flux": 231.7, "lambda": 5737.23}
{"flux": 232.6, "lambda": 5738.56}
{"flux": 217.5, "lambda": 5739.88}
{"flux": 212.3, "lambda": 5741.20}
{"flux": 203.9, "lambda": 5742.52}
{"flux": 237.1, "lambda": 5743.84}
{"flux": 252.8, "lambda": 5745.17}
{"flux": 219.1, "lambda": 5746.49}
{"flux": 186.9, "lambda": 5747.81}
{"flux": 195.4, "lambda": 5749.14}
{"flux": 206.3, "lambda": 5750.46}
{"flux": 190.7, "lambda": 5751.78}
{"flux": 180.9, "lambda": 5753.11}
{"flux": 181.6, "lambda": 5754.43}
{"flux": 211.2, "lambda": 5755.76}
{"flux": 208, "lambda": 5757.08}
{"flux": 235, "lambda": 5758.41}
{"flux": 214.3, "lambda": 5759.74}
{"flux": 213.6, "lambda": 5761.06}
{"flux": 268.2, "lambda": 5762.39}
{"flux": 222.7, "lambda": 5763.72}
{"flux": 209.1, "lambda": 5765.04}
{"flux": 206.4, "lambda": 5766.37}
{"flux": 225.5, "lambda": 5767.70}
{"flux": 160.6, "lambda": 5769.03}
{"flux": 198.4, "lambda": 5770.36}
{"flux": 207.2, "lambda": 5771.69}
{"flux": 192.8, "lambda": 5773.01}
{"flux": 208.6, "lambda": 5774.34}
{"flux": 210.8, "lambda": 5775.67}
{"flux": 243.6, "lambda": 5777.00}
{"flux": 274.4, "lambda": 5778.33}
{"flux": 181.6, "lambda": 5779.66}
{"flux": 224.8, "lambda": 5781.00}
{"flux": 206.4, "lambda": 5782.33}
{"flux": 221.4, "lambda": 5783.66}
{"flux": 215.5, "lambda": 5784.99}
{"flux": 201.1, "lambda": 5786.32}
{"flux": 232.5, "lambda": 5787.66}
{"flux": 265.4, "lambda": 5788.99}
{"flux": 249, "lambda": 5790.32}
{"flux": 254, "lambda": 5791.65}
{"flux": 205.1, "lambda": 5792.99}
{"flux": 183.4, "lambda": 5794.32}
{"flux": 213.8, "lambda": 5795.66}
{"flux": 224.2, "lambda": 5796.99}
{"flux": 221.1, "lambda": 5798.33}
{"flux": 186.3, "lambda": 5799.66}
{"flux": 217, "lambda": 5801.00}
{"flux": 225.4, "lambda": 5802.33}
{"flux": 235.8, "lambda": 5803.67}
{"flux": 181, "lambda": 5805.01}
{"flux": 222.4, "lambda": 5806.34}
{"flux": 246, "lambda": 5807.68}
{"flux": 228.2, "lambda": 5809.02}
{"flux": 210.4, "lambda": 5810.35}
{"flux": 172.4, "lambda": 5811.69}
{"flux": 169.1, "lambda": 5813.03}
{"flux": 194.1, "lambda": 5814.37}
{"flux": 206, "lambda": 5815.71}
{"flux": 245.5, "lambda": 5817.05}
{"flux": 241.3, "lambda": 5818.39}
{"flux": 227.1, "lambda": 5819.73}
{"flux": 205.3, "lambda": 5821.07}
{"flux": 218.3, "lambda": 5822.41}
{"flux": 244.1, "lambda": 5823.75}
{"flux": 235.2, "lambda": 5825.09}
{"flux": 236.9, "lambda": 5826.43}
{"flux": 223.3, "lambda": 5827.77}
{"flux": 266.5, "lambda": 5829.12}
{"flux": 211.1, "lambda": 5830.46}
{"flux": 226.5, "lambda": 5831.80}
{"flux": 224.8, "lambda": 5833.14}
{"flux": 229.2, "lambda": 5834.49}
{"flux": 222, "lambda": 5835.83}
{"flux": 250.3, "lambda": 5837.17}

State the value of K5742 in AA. 5745.17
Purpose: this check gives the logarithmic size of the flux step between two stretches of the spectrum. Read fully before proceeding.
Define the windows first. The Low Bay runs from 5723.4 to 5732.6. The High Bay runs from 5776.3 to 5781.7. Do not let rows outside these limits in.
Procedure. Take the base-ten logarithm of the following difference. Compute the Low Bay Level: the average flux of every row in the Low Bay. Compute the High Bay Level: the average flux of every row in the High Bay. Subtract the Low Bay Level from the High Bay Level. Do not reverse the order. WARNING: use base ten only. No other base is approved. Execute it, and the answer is 1.0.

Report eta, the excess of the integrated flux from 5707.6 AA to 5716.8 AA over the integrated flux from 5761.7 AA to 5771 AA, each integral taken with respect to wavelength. -40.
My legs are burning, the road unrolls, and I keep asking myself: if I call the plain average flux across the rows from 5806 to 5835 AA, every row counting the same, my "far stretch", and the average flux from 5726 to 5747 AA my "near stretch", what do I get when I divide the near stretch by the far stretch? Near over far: 1.01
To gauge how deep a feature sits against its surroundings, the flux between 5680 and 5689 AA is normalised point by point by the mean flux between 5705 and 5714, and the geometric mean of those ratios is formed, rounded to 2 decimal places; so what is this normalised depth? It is 1.01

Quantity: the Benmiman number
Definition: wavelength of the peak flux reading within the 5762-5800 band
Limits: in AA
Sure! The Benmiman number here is 5778.33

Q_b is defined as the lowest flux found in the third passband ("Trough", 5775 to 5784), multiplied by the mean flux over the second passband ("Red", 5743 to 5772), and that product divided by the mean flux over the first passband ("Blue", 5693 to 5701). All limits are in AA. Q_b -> 200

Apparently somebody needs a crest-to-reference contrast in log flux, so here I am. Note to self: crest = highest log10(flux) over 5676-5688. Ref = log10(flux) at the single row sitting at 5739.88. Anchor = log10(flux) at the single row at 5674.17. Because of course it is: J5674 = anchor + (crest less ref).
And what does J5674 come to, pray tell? 2.33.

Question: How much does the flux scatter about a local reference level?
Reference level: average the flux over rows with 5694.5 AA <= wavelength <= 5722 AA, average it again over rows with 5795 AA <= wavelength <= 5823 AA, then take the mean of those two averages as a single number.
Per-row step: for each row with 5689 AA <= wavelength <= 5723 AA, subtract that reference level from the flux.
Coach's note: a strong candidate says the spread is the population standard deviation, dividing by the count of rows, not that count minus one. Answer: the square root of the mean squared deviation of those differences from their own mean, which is 24.33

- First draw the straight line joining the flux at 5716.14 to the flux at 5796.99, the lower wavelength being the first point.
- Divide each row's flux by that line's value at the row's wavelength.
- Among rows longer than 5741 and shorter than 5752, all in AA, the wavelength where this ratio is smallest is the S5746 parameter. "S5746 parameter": 5747.81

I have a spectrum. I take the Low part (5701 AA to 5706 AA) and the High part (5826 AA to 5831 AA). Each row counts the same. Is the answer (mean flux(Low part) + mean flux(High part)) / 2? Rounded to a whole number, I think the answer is 215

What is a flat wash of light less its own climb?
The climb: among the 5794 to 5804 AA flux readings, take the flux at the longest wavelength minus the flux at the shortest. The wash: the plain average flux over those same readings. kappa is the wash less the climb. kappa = 161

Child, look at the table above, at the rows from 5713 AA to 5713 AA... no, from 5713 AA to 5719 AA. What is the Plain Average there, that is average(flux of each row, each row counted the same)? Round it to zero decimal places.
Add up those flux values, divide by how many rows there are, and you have 223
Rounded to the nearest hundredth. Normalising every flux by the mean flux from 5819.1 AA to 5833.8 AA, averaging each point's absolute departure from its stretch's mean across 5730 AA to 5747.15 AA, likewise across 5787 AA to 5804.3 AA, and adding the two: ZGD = 0.13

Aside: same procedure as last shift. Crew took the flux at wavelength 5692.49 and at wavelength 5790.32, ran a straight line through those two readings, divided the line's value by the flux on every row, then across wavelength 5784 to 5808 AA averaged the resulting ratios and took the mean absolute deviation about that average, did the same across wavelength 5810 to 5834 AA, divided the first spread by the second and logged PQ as 0.93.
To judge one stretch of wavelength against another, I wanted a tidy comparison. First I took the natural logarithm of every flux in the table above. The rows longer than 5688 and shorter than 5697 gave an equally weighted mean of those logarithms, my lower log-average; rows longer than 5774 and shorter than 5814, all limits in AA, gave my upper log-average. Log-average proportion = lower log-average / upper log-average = 0.99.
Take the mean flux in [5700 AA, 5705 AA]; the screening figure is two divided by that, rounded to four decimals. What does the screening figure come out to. 0.0105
